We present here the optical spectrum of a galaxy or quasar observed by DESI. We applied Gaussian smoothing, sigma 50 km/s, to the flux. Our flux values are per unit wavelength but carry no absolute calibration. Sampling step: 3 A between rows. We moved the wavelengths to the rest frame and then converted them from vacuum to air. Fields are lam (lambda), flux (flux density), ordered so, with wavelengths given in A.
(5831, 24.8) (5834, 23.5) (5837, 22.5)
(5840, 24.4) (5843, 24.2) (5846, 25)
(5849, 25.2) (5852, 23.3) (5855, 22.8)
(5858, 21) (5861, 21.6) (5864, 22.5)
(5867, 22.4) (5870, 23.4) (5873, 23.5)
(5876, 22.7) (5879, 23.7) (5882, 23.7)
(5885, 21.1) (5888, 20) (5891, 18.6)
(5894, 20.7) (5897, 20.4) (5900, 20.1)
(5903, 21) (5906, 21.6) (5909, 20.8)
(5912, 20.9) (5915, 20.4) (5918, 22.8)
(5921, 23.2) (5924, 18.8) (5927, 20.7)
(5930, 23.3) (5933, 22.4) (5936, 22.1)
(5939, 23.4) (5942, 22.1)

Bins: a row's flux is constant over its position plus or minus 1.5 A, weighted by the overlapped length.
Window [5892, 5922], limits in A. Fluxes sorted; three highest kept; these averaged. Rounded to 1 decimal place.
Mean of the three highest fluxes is 22.5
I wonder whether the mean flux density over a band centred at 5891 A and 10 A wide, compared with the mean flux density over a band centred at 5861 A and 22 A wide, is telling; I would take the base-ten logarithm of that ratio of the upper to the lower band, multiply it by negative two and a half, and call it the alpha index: 0.14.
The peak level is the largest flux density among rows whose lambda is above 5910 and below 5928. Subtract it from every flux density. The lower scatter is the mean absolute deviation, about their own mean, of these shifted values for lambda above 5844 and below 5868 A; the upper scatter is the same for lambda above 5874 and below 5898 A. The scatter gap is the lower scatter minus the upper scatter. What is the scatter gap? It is -0.36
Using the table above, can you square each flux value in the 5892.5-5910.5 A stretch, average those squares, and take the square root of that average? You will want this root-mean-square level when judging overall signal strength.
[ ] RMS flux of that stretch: 20.8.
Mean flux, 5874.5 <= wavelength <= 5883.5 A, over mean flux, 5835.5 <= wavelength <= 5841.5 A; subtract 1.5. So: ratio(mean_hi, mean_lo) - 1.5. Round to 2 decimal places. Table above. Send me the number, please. -0.50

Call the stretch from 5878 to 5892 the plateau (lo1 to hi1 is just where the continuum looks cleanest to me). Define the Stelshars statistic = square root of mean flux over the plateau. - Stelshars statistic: 4.63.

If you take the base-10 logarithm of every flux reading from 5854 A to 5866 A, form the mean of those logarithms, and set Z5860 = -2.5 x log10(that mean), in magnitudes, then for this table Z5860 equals -0.319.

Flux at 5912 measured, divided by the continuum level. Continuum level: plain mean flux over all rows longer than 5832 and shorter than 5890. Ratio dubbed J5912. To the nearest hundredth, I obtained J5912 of 0.91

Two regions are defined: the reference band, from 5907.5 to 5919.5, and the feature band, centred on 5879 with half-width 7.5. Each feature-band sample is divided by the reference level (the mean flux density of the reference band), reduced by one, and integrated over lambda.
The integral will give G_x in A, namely 1.2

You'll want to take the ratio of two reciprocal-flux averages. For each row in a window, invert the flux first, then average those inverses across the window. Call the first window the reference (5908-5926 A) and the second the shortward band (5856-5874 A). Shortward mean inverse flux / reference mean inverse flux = 0.94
